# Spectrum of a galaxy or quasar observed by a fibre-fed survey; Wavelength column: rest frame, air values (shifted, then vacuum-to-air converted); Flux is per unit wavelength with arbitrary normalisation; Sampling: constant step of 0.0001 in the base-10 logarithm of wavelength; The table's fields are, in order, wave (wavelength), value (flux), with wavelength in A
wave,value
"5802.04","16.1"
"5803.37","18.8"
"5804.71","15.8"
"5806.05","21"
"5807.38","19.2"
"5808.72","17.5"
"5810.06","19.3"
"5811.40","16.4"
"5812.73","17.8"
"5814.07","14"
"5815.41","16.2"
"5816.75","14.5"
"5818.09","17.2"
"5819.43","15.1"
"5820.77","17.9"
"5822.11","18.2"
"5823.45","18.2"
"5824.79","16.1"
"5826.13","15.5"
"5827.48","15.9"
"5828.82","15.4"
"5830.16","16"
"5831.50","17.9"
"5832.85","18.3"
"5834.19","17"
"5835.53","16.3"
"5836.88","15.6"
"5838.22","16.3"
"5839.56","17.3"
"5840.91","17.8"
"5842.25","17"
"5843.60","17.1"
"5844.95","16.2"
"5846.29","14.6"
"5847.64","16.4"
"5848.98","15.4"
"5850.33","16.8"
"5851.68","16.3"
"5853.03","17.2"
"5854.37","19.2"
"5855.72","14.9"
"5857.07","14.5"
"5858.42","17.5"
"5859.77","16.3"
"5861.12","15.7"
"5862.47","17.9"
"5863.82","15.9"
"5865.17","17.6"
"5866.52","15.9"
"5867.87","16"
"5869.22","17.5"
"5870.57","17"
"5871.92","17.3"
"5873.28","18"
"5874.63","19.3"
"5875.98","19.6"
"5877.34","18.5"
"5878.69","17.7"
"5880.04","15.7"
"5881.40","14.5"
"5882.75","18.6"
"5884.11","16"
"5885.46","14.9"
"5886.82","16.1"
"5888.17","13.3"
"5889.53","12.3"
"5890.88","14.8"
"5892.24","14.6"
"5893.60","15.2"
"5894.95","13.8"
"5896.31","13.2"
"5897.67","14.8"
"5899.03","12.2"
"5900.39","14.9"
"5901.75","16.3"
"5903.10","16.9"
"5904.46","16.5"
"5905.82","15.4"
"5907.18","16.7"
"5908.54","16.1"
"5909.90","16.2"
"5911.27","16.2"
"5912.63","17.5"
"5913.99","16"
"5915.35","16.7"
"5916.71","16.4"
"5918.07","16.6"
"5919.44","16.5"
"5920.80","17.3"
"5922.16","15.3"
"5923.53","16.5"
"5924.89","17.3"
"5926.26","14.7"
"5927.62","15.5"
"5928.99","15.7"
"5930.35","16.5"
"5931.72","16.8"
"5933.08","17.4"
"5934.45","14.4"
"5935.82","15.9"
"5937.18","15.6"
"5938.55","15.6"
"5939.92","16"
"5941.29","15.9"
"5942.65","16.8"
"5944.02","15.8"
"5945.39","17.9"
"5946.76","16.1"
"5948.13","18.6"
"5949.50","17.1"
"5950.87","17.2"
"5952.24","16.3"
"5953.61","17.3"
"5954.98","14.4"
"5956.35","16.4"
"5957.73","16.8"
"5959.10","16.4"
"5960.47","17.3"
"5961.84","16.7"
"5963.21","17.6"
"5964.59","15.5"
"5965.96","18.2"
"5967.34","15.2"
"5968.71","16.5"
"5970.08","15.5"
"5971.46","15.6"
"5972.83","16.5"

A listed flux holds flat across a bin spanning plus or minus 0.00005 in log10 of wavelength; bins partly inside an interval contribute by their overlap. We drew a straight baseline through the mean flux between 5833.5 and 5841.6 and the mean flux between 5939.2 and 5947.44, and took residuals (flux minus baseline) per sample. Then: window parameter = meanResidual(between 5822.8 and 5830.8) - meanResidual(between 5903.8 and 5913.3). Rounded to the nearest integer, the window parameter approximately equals 0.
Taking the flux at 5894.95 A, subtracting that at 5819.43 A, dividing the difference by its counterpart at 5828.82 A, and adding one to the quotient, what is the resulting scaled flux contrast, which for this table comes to 0.92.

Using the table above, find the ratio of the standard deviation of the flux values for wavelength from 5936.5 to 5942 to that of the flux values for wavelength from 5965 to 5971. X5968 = 0.15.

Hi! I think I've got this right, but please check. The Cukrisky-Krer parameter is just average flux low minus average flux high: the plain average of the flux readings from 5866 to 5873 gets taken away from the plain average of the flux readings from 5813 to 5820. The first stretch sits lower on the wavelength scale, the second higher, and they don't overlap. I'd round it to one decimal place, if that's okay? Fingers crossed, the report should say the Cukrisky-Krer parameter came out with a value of -1.3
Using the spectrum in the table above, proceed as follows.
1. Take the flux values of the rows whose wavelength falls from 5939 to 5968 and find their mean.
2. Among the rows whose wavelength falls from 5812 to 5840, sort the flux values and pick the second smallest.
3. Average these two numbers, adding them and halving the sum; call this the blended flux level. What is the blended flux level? 15.6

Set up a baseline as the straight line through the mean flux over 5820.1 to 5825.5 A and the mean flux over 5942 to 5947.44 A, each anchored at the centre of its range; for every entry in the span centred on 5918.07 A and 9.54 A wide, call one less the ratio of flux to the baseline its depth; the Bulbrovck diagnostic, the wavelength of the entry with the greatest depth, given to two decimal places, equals 5922.16 A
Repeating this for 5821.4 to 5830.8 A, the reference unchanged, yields 5828.82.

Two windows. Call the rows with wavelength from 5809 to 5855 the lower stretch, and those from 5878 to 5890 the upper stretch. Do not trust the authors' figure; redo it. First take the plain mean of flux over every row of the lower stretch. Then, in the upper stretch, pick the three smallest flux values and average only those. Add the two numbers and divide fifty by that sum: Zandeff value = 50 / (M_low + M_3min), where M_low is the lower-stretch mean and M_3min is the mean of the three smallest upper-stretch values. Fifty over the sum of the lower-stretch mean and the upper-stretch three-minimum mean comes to 1.665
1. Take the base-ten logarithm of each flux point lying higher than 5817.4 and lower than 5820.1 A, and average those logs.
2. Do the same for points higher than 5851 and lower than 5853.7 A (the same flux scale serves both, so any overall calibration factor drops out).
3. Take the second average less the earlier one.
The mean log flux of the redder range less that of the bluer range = 0.017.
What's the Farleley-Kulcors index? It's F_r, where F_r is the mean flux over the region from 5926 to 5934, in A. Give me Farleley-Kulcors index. 16.1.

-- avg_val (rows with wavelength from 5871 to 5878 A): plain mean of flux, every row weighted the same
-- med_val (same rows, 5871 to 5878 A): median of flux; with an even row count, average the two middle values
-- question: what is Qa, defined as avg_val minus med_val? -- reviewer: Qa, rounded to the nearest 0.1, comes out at 0.0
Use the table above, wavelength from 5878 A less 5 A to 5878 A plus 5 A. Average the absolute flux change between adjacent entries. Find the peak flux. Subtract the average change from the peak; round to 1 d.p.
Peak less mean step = 18.1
